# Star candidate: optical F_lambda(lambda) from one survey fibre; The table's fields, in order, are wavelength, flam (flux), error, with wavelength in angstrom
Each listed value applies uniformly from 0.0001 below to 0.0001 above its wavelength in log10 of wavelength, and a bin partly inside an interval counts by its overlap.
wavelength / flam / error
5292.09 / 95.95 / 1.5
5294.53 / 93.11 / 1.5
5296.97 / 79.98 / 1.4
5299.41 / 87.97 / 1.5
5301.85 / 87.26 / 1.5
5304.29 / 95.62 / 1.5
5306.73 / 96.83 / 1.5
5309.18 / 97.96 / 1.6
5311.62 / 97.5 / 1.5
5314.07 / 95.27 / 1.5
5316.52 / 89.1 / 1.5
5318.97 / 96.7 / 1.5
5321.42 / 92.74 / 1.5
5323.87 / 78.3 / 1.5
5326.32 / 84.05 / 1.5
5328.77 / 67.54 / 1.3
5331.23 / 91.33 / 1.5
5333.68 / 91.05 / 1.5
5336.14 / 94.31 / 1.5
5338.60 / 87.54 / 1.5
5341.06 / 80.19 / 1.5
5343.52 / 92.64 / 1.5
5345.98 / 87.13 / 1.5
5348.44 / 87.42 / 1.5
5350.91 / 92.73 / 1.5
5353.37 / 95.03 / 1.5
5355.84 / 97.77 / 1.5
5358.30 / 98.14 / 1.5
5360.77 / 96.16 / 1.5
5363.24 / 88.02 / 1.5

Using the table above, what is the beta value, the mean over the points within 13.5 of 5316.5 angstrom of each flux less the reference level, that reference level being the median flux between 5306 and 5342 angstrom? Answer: -1.2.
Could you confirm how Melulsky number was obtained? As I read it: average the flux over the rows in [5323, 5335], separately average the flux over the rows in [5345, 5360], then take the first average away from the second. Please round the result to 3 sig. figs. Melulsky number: 10.6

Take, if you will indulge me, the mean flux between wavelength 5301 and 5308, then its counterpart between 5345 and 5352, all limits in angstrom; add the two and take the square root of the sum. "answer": 13.5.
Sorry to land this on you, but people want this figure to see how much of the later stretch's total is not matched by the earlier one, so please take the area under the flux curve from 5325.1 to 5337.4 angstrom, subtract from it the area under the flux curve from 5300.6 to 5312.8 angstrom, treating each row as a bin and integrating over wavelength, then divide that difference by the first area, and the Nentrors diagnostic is -0.10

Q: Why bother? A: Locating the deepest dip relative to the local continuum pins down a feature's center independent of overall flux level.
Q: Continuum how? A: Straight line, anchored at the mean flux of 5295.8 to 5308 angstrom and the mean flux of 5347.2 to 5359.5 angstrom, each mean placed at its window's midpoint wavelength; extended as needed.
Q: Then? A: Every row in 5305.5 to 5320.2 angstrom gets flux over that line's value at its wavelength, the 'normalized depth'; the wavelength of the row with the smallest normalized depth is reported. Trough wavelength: 5316.52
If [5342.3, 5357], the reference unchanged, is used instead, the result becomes 5345.98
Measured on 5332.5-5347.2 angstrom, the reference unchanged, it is 5341.06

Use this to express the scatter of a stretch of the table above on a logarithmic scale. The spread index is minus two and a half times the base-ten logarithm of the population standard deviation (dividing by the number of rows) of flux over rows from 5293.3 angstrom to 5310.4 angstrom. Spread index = -1.9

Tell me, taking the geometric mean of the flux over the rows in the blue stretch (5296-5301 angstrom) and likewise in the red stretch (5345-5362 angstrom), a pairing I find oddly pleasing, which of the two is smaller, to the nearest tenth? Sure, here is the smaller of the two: 83.9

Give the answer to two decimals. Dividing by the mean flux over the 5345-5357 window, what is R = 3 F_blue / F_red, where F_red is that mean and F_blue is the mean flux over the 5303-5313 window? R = 3.16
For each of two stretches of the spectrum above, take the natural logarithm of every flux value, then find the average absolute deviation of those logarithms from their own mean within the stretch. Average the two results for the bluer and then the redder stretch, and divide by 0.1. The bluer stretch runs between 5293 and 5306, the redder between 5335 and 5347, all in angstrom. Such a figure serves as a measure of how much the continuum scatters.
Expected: 0.48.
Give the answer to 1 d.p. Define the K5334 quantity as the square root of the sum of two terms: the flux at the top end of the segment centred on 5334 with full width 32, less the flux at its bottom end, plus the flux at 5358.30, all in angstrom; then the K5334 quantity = 9.4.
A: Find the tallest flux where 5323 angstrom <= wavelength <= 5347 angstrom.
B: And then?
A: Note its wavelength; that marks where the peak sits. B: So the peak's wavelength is 5336.14 angstrom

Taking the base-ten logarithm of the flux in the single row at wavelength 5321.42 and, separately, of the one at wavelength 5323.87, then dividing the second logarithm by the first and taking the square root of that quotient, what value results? 0.98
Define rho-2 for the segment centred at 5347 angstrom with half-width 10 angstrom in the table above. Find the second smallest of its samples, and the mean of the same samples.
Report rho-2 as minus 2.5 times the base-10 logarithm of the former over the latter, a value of 0.036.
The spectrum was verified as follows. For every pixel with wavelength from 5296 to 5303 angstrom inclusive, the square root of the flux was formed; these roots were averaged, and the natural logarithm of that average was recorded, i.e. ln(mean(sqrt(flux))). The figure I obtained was 2.22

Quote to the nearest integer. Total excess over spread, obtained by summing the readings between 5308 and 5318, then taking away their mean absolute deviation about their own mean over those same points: 377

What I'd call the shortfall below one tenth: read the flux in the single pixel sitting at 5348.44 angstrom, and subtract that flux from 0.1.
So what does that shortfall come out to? -87.3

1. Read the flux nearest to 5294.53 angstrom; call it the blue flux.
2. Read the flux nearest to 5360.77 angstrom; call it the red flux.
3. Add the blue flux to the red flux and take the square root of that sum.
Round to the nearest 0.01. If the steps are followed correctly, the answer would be 13.76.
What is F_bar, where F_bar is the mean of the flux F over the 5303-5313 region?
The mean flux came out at 97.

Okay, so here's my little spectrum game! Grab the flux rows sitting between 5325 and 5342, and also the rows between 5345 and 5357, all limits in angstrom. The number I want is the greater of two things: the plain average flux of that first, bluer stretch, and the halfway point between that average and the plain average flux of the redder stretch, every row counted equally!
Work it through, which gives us 88.6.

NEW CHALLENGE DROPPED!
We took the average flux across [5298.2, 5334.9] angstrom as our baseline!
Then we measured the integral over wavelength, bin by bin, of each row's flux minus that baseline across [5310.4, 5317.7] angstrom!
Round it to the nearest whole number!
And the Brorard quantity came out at 29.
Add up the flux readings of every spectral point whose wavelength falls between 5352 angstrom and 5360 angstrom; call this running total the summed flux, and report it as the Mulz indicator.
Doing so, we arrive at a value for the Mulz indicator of 291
